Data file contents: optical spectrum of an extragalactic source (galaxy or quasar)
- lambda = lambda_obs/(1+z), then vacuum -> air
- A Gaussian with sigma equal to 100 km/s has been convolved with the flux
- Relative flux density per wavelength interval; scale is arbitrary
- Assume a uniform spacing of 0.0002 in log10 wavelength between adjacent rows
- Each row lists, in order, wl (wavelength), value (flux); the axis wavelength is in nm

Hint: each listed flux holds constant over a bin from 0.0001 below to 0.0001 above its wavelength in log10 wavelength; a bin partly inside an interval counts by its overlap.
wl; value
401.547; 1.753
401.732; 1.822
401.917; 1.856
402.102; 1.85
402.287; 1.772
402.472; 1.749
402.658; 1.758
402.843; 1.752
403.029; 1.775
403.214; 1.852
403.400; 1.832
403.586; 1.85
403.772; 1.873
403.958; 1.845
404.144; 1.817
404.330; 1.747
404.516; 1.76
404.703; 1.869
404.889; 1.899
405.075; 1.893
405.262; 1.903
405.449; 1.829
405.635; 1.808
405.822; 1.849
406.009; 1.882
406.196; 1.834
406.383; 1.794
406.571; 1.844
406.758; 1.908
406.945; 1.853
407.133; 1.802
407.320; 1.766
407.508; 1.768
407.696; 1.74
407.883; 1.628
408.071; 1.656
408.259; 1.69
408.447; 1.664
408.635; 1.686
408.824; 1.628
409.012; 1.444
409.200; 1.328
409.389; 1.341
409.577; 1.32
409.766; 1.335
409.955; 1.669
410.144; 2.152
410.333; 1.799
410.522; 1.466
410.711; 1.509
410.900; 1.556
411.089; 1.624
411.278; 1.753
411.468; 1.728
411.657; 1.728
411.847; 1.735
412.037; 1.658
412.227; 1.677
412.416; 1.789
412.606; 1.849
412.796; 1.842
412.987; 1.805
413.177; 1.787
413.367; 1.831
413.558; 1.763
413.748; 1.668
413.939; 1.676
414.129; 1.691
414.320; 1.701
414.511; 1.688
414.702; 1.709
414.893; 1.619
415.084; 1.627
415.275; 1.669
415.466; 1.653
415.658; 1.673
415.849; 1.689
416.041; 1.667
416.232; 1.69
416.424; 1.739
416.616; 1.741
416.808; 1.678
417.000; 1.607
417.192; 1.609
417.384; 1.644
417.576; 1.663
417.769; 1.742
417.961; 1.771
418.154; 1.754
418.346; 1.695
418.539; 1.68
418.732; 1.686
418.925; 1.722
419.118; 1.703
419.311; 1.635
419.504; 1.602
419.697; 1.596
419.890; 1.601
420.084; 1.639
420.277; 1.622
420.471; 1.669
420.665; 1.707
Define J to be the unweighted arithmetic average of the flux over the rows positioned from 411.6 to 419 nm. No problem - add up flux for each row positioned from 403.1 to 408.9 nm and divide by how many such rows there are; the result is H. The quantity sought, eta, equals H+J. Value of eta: 3.51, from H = 1.80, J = 1.71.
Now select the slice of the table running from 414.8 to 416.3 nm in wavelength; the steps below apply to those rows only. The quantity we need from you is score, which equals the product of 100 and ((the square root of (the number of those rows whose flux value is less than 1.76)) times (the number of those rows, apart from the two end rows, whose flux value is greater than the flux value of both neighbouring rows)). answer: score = 566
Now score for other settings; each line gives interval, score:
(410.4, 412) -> 283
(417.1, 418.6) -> 265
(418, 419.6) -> 283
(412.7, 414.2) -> 173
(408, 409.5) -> 566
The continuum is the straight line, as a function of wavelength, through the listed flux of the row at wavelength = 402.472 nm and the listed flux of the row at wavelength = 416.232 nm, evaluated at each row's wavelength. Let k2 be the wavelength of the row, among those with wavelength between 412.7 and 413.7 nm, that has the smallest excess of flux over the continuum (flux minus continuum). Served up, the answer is 413.558 nm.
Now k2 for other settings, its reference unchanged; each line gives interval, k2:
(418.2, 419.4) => 419.311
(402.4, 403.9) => 402.472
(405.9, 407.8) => 407.696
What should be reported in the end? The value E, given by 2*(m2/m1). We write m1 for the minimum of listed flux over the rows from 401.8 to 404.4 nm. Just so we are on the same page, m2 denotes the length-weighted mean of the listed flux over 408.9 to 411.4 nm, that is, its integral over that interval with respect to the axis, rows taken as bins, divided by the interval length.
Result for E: 1.8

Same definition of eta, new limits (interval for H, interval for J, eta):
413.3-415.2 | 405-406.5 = 3.55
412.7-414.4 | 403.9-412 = 3.47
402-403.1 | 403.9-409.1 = 3.55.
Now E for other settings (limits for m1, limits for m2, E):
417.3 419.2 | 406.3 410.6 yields 2.0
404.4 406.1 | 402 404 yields 2.1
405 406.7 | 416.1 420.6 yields 1.9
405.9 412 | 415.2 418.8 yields 2.6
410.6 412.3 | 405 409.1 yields 2.3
